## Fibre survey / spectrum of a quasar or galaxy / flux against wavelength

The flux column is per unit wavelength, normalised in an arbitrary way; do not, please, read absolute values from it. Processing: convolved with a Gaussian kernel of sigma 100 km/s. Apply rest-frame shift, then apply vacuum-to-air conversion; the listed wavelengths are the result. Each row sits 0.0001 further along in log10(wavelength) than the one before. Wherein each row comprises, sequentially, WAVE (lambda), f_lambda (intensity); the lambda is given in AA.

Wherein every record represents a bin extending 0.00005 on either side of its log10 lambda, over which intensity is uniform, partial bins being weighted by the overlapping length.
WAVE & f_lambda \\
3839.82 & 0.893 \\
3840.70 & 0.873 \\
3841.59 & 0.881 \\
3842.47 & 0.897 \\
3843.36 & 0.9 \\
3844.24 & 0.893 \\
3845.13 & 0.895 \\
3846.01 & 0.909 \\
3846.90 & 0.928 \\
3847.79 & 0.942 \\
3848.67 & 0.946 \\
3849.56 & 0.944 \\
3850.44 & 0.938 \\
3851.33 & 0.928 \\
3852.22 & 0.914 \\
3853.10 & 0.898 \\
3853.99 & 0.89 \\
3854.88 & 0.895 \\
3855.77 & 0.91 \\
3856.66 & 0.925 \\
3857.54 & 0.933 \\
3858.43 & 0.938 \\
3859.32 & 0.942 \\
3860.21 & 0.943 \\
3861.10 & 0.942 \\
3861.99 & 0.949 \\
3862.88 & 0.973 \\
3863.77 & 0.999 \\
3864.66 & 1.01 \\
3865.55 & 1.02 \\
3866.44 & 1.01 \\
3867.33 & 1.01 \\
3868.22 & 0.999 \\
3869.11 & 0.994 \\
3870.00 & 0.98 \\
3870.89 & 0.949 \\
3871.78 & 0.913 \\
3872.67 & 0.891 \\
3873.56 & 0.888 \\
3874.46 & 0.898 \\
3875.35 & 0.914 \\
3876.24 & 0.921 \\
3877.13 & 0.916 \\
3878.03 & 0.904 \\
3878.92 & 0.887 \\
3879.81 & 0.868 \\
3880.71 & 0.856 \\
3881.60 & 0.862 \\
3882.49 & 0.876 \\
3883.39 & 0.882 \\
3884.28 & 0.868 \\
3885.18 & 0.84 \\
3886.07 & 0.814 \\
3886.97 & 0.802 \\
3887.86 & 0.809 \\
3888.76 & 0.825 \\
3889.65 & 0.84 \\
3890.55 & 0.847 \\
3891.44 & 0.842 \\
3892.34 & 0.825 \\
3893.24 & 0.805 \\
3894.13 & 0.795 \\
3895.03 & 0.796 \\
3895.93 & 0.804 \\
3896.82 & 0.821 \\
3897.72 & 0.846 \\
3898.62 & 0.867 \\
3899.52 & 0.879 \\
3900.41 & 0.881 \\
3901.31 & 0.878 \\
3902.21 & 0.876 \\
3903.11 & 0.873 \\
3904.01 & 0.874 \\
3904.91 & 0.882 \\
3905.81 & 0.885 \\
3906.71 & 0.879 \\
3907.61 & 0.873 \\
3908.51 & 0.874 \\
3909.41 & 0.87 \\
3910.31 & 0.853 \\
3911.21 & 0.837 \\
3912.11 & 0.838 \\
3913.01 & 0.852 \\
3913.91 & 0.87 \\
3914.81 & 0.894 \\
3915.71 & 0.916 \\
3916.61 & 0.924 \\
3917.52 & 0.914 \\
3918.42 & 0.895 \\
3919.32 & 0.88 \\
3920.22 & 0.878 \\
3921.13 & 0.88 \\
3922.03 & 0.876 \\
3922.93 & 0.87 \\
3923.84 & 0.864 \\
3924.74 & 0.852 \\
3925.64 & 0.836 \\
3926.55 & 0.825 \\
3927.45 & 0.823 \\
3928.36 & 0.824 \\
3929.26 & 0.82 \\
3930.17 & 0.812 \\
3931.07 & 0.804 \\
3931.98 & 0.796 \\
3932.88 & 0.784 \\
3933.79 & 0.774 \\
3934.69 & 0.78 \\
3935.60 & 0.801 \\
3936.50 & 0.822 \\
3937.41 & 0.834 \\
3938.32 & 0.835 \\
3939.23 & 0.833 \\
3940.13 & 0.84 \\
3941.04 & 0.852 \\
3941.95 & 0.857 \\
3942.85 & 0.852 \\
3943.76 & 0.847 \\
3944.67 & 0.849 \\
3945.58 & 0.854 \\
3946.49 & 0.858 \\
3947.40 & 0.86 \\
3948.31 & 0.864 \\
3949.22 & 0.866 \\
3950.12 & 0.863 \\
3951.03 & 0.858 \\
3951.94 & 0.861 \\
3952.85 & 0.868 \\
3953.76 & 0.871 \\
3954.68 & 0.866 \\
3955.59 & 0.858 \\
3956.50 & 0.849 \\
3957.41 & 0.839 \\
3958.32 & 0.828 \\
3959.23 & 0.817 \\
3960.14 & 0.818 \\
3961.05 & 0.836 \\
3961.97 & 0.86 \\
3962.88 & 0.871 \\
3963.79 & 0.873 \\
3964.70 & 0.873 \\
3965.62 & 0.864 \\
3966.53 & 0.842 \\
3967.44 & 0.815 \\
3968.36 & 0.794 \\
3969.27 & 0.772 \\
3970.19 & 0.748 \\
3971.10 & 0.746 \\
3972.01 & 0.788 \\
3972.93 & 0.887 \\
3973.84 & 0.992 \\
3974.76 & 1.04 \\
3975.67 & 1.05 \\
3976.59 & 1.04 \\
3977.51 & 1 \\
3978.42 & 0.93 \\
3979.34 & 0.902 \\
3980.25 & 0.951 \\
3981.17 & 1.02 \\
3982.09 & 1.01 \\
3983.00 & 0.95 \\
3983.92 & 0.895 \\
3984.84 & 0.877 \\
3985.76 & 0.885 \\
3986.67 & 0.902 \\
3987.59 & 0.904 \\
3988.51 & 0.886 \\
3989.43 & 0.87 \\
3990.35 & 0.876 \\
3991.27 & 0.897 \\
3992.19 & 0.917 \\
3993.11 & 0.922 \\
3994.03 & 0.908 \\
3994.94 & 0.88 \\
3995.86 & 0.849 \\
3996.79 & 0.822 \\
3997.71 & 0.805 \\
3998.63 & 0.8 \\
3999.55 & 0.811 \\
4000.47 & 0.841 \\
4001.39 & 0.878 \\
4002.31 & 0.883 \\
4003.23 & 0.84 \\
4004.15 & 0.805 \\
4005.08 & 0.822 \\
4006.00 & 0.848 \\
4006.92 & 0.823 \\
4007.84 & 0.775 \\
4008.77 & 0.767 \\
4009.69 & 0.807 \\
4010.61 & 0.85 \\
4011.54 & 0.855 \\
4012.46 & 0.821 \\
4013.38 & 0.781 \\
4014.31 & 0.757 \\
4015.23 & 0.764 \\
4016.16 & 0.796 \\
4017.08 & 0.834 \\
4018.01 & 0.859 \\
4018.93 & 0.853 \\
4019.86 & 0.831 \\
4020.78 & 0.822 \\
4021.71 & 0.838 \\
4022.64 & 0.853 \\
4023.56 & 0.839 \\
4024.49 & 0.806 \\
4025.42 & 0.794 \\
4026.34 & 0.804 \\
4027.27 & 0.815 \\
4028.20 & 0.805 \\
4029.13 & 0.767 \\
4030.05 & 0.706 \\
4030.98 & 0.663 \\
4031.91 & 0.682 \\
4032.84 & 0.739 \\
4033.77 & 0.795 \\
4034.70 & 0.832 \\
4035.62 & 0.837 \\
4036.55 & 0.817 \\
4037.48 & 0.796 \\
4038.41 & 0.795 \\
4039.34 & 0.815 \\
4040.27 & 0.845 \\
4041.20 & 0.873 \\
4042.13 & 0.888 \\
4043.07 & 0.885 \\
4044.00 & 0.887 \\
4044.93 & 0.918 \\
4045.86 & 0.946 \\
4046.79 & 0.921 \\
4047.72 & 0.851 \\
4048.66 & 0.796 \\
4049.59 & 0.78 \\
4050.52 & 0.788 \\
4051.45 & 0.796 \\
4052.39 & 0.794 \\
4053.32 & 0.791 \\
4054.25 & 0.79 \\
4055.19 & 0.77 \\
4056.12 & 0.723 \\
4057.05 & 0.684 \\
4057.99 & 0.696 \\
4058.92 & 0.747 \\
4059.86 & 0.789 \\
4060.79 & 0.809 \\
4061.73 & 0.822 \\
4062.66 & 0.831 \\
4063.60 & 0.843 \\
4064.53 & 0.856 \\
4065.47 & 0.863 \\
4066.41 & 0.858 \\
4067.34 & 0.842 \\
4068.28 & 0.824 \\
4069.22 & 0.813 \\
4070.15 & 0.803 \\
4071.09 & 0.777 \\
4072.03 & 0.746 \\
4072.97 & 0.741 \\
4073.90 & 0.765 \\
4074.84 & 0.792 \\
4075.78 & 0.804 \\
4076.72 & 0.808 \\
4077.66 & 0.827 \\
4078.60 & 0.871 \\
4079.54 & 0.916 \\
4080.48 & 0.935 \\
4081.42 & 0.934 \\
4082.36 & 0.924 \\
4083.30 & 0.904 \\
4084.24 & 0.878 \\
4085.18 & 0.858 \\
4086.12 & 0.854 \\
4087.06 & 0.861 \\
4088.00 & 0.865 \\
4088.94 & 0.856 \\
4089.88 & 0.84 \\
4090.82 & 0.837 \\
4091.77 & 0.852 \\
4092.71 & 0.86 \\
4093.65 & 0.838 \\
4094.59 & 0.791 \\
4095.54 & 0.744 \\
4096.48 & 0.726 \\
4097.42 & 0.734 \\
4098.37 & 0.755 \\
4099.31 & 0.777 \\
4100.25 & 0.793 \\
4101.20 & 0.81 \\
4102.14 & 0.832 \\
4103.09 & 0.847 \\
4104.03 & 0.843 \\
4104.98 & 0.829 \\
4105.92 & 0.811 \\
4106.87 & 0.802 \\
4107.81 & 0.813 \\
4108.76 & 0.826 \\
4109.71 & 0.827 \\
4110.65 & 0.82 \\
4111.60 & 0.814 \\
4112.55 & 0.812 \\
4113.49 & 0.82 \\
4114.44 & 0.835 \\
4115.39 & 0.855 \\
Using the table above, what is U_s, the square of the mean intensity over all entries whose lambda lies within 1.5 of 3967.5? 0.67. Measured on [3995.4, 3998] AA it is 0.68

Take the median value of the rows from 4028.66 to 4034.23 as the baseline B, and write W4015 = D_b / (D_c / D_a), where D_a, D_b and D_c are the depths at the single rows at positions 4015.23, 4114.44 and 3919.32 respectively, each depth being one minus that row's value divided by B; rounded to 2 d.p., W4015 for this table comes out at -0.04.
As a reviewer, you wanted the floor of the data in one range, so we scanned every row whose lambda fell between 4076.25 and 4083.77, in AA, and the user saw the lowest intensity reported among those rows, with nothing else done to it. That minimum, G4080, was 0.808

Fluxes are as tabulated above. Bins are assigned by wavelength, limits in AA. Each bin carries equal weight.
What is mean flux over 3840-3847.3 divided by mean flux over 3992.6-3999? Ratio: 1.05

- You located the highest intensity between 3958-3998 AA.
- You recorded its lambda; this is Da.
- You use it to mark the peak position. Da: 3975.67 AA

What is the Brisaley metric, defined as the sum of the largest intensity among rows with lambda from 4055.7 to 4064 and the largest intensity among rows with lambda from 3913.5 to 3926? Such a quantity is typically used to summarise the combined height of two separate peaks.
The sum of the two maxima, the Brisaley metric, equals 1.77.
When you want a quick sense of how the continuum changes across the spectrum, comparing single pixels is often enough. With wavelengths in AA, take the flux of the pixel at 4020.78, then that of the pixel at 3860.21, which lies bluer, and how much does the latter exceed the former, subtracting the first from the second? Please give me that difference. 0.12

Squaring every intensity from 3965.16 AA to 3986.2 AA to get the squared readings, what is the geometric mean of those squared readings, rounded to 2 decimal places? 0.81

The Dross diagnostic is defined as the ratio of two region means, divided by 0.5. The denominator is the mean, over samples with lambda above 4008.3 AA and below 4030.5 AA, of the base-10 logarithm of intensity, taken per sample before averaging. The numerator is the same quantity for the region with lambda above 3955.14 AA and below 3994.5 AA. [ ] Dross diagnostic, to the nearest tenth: 1.1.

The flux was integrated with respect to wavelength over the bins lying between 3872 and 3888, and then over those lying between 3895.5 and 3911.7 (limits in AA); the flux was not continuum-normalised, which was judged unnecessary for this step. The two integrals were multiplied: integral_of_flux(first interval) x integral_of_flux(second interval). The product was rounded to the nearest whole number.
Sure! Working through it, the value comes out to 196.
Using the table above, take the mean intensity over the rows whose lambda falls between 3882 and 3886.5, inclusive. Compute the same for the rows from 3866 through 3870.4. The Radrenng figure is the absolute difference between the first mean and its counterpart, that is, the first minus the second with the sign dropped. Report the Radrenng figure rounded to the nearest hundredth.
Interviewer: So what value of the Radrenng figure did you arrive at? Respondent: 0.14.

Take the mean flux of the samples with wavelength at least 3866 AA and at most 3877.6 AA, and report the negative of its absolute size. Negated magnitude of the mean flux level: -0.945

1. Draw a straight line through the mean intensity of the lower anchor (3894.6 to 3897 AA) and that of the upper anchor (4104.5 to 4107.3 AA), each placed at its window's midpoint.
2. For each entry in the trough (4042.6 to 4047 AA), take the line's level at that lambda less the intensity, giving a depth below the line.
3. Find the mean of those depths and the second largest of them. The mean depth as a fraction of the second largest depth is 1.3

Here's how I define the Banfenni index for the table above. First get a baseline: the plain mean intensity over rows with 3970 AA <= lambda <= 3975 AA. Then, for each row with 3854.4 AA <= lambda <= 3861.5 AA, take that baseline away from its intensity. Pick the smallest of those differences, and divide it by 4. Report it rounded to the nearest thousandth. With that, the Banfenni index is 0.007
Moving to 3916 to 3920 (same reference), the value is 0.003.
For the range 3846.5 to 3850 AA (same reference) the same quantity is 0.015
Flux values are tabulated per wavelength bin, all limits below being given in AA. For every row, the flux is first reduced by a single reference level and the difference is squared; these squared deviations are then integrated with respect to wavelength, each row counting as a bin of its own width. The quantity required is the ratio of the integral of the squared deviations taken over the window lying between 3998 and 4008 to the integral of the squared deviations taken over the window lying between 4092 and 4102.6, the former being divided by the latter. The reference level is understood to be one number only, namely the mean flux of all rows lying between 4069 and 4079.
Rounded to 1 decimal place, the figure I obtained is 1.1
